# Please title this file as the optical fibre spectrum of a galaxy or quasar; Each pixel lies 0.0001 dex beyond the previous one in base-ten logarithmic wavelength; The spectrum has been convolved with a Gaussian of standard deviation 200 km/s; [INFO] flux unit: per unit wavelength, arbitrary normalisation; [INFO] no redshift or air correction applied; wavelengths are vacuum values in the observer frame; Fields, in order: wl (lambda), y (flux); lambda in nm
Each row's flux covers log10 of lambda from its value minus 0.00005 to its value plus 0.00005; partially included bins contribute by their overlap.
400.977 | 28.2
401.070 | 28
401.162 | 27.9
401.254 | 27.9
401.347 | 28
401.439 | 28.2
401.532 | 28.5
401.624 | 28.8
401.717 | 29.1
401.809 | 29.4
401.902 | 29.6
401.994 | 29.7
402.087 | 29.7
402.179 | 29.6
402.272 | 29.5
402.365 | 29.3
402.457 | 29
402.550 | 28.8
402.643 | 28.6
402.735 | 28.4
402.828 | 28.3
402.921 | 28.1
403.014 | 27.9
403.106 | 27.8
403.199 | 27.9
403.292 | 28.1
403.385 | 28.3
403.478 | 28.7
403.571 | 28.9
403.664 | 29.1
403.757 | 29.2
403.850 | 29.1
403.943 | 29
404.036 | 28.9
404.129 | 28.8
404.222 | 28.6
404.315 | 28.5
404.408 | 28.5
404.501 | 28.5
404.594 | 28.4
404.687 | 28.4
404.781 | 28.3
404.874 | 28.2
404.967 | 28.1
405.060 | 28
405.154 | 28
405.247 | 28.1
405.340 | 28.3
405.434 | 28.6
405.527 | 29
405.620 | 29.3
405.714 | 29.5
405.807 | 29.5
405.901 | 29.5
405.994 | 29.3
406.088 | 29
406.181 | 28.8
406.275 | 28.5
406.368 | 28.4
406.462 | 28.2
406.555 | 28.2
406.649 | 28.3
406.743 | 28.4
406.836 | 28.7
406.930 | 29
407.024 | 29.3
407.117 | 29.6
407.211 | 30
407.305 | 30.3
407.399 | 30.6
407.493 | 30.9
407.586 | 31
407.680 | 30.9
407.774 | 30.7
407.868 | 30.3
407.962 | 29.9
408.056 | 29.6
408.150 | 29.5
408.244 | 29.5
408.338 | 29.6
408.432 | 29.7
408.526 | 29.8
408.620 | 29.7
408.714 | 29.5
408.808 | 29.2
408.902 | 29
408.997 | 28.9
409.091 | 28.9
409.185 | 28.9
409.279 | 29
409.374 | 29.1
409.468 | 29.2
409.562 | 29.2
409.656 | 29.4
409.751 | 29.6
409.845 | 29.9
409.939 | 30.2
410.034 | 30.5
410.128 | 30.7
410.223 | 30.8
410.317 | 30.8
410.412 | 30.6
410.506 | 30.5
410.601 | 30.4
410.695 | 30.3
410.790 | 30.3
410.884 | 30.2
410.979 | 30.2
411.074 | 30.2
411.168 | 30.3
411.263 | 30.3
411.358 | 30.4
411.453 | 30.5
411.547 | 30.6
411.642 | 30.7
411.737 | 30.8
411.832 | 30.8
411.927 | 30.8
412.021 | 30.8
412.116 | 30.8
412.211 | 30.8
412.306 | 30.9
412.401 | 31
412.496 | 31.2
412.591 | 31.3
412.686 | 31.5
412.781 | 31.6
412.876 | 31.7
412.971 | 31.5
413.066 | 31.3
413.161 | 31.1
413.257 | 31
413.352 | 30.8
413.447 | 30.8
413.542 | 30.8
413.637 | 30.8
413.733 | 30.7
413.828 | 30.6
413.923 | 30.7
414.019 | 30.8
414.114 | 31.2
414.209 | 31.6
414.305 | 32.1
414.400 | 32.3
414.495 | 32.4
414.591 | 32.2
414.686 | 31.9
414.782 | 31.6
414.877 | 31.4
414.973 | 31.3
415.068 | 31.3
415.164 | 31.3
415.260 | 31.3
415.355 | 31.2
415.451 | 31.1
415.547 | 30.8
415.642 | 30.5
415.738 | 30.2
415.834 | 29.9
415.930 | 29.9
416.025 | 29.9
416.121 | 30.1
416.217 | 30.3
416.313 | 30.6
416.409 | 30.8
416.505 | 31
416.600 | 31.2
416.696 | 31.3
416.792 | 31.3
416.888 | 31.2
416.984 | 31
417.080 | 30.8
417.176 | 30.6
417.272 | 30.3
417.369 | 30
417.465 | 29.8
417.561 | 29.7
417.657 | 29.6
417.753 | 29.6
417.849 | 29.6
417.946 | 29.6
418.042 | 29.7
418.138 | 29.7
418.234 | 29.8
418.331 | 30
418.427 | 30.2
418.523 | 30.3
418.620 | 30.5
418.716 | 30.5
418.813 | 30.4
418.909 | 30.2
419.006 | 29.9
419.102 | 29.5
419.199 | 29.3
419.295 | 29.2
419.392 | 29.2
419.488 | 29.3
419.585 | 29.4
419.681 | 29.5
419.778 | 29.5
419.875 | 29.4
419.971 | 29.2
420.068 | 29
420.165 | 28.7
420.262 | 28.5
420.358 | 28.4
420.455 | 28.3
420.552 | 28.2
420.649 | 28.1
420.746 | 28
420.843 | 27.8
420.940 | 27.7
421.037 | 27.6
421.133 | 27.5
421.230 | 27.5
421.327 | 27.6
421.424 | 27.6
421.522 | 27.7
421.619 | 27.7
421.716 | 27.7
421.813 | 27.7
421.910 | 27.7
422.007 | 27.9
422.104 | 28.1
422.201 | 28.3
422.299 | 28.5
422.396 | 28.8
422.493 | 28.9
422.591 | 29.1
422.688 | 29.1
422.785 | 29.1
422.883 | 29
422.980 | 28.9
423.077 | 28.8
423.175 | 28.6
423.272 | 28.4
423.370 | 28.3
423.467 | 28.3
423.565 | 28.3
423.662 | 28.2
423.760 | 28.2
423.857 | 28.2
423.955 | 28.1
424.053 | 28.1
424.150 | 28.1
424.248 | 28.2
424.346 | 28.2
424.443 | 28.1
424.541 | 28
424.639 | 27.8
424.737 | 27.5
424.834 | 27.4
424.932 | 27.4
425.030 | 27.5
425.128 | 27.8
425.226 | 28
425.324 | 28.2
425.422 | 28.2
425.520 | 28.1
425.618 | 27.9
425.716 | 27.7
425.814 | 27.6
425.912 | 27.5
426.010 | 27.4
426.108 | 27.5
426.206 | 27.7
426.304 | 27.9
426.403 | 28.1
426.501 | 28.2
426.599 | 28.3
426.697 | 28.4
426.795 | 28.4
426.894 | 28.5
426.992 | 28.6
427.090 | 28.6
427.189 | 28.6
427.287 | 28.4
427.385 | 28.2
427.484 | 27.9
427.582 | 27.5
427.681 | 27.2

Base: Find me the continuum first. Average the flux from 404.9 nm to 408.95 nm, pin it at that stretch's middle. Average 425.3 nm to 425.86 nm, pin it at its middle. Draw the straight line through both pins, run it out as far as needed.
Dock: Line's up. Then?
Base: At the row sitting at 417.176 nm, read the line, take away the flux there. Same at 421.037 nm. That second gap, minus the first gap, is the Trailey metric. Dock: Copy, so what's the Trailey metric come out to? 2.7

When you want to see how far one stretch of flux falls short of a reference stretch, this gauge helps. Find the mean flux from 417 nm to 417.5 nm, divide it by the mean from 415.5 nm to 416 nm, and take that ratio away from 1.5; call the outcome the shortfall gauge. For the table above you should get 0.499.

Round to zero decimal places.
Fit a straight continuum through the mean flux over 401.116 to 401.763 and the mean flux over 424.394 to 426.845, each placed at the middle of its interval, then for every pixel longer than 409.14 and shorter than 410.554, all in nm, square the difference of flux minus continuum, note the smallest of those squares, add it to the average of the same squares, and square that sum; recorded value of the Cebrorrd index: 16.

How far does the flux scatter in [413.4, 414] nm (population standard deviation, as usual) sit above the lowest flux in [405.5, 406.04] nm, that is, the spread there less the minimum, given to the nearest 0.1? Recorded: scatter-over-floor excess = -28.9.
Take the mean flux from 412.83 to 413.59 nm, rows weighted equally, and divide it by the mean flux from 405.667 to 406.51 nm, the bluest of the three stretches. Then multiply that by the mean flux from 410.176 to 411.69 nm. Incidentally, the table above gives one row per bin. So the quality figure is 32.7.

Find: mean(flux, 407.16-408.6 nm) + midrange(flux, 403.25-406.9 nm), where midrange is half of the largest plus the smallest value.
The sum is 58.9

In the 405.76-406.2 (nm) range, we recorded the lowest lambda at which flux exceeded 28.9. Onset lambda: 405.807 nm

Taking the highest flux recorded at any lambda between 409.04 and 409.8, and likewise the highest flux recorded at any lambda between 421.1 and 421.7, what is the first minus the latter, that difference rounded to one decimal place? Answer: 1.9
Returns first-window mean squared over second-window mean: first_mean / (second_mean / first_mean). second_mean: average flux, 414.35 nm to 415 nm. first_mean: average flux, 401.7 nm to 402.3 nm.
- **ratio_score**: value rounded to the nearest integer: 27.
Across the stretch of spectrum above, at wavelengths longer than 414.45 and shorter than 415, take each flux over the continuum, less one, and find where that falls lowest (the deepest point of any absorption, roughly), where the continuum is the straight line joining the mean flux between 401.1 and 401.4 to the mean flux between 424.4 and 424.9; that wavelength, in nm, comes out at 414.973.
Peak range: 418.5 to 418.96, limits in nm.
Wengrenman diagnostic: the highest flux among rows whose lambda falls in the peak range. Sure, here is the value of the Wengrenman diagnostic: 30.5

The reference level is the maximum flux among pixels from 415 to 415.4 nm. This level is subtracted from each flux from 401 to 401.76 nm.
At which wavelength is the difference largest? 401.717 nm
